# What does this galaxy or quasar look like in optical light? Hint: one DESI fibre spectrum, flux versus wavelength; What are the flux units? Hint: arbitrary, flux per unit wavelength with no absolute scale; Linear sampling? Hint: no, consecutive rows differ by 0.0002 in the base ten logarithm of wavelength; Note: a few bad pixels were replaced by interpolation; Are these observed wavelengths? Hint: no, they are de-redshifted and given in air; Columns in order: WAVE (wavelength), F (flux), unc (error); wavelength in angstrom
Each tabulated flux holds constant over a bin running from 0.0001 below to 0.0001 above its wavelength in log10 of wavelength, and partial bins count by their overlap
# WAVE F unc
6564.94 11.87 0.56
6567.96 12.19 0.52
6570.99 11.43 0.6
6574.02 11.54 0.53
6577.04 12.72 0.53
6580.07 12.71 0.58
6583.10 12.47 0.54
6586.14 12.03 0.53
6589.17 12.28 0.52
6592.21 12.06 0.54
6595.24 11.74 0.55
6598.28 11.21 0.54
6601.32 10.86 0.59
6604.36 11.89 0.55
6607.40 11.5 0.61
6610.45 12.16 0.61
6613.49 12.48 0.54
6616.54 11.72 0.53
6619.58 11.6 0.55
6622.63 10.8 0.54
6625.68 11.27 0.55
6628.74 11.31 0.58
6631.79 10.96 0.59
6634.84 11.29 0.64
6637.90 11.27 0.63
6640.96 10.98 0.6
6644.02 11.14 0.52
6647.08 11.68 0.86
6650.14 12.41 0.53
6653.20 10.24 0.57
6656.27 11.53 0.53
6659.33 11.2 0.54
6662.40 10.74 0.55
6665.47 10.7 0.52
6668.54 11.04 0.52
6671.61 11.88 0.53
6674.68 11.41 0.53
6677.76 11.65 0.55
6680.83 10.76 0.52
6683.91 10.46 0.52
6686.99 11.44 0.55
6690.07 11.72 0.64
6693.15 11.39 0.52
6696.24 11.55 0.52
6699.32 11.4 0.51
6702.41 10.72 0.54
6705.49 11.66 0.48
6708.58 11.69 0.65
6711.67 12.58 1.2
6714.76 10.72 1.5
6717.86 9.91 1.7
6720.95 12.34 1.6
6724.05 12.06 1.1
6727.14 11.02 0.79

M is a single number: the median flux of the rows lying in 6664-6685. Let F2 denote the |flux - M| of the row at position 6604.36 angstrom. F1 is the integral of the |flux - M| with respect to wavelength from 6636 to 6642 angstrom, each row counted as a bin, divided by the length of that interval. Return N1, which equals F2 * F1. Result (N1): 0.1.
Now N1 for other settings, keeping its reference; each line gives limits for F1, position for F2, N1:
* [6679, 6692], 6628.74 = 0.1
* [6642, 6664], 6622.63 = 0.1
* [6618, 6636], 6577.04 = 0.5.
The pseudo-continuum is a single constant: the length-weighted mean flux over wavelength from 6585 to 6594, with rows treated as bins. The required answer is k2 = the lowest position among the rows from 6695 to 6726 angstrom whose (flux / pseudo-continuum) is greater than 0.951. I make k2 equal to 6696.24 angstrom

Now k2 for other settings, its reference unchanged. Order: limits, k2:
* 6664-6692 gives 6671.61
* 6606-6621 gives 6610.45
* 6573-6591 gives 6574.02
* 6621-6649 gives 6647.08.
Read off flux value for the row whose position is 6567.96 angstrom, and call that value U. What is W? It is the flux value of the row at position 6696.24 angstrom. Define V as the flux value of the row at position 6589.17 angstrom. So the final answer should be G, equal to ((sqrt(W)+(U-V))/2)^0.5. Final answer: 1.29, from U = 12.19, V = 12.28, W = 11.55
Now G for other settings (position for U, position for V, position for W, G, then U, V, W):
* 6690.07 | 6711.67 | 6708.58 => 1.13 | 11.72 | 12.58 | 11.69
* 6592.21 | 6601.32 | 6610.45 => 1.53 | 12.06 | 10.86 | 12.16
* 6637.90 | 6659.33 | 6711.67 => 1.34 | 11.27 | 11.2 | 12.58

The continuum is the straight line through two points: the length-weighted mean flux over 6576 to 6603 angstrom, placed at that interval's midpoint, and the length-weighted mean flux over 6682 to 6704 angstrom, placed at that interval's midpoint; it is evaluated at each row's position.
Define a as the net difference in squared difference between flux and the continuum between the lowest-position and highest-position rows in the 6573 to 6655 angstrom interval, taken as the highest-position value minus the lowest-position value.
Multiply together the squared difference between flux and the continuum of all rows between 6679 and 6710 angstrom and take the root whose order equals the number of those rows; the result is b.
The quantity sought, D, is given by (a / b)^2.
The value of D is 89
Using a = 1.3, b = 0.14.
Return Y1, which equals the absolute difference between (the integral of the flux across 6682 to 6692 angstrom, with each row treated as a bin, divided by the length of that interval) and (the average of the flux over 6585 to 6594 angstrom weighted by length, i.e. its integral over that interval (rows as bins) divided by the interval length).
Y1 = 0.9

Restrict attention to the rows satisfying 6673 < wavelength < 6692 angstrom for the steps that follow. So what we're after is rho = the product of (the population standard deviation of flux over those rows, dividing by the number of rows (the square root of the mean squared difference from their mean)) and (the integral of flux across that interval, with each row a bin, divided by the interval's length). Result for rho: 5.2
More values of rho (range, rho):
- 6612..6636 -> 5.6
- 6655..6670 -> 3.4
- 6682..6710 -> 4.8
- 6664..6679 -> 4.8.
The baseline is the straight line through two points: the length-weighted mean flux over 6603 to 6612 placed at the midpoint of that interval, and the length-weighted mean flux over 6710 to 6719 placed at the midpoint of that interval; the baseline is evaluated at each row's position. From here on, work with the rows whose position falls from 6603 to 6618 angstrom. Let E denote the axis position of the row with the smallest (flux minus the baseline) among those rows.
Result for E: 6607.40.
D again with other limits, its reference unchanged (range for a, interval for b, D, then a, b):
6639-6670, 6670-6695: 12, -0.3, 0.08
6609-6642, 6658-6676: 8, 0.3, 0.11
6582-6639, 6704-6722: 0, 0.0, 0.62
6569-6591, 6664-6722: 5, -0.4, 0.18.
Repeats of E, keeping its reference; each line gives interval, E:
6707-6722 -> 6717.86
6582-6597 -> 6595.24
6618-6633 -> 6622.63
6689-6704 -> 6702.41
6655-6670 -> 6665.47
